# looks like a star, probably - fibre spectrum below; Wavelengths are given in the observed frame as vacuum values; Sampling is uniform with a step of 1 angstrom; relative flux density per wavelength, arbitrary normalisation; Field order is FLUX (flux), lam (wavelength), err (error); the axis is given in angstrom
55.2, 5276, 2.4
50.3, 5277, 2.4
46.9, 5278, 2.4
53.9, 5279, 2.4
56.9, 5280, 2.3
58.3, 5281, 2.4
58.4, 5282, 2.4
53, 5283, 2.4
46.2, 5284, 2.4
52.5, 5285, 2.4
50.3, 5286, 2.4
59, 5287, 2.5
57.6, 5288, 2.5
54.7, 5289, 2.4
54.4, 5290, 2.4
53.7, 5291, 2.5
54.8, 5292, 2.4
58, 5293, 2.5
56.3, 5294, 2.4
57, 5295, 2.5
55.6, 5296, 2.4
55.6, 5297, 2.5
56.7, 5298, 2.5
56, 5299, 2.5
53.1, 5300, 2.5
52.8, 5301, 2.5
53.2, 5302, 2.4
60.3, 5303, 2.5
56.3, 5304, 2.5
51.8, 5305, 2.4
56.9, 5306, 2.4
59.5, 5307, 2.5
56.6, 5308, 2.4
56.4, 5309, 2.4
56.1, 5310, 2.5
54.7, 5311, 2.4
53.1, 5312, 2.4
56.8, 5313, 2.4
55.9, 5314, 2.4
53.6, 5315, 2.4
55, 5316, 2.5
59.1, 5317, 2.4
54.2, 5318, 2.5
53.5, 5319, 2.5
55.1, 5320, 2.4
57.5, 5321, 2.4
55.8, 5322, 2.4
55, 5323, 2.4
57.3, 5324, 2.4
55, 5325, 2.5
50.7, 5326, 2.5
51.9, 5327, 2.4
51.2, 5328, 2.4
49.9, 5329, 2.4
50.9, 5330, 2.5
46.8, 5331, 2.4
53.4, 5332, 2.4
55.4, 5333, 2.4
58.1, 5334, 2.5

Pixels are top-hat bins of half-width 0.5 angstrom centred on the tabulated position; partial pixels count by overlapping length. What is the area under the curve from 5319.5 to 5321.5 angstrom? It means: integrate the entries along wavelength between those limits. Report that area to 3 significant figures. 113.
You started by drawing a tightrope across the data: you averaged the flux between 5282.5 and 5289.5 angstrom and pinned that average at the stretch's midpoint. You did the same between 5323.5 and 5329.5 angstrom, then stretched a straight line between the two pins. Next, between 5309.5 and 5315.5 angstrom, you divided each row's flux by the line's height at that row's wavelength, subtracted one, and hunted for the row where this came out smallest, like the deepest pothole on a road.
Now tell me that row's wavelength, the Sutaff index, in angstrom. 5312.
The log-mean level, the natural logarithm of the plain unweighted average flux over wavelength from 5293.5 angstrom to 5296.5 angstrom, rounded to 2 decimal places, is 4.03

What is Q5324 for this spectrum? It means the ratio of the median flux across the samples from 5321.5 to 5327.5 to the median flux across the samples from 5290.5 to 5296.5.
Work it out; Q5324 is 0.98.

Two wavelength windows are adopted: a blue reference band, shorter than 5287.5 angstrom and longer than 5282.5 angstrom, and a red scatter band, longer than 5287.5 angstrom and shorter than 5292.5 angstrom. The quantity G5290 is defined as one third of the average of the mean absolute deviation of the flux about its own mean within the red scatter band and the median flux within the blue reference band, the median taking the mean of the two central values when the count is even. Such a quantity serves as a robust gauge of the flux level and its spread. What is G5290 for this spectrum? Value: 8.92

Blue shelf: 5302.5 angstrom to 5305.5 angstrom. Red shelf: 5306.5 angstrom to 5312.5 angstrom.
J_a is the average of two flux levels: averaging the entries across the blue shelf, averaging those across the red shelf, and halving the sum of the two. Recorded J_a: 56.1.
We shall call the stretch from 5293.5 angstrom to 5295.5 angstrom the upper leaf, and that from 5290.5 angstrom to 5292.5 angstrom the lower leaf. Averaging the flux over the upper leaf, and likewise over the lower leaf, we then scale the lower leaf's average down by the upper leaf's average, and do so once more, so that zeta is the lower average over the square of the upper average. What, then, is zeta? 0.0169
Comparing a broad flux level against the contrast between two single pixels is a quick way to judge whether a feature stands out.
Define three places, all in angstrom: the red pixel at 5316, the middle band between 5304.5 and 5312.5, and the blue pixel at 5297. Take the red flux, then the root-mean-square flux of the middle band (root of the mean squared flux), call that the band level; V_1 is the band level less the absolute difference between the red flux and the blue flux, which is 55.1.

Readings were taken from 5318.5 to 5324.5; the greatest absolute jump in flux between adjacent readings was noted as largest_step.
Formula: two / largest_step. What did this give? 0.83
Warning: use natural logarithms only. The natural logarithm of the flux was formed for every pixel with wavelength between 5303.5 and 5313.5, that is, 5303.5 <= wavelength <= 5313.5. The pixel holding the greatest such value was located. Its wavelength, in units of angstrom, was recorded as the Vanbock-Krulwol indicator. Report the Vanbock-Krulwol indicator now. 5307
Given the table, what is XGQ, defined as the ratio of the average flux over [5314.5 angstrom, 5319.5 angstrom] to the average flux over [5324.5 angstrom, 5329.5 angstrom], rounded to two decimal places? 1.06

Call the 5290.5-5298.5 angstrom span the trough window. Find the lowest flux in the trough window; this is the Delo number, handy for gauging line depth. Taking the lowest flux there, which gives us 53.7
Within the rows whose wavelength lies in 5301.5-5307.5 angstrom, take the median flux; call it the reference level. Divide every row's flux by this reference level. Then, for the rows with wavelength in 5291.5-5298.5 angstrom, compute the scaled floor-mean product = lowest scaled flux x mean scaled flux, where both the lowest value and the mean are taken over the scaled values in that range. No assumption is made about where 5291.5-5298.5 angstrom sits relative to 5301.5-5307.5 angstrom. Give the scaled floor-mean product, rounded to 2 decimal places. 0.96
